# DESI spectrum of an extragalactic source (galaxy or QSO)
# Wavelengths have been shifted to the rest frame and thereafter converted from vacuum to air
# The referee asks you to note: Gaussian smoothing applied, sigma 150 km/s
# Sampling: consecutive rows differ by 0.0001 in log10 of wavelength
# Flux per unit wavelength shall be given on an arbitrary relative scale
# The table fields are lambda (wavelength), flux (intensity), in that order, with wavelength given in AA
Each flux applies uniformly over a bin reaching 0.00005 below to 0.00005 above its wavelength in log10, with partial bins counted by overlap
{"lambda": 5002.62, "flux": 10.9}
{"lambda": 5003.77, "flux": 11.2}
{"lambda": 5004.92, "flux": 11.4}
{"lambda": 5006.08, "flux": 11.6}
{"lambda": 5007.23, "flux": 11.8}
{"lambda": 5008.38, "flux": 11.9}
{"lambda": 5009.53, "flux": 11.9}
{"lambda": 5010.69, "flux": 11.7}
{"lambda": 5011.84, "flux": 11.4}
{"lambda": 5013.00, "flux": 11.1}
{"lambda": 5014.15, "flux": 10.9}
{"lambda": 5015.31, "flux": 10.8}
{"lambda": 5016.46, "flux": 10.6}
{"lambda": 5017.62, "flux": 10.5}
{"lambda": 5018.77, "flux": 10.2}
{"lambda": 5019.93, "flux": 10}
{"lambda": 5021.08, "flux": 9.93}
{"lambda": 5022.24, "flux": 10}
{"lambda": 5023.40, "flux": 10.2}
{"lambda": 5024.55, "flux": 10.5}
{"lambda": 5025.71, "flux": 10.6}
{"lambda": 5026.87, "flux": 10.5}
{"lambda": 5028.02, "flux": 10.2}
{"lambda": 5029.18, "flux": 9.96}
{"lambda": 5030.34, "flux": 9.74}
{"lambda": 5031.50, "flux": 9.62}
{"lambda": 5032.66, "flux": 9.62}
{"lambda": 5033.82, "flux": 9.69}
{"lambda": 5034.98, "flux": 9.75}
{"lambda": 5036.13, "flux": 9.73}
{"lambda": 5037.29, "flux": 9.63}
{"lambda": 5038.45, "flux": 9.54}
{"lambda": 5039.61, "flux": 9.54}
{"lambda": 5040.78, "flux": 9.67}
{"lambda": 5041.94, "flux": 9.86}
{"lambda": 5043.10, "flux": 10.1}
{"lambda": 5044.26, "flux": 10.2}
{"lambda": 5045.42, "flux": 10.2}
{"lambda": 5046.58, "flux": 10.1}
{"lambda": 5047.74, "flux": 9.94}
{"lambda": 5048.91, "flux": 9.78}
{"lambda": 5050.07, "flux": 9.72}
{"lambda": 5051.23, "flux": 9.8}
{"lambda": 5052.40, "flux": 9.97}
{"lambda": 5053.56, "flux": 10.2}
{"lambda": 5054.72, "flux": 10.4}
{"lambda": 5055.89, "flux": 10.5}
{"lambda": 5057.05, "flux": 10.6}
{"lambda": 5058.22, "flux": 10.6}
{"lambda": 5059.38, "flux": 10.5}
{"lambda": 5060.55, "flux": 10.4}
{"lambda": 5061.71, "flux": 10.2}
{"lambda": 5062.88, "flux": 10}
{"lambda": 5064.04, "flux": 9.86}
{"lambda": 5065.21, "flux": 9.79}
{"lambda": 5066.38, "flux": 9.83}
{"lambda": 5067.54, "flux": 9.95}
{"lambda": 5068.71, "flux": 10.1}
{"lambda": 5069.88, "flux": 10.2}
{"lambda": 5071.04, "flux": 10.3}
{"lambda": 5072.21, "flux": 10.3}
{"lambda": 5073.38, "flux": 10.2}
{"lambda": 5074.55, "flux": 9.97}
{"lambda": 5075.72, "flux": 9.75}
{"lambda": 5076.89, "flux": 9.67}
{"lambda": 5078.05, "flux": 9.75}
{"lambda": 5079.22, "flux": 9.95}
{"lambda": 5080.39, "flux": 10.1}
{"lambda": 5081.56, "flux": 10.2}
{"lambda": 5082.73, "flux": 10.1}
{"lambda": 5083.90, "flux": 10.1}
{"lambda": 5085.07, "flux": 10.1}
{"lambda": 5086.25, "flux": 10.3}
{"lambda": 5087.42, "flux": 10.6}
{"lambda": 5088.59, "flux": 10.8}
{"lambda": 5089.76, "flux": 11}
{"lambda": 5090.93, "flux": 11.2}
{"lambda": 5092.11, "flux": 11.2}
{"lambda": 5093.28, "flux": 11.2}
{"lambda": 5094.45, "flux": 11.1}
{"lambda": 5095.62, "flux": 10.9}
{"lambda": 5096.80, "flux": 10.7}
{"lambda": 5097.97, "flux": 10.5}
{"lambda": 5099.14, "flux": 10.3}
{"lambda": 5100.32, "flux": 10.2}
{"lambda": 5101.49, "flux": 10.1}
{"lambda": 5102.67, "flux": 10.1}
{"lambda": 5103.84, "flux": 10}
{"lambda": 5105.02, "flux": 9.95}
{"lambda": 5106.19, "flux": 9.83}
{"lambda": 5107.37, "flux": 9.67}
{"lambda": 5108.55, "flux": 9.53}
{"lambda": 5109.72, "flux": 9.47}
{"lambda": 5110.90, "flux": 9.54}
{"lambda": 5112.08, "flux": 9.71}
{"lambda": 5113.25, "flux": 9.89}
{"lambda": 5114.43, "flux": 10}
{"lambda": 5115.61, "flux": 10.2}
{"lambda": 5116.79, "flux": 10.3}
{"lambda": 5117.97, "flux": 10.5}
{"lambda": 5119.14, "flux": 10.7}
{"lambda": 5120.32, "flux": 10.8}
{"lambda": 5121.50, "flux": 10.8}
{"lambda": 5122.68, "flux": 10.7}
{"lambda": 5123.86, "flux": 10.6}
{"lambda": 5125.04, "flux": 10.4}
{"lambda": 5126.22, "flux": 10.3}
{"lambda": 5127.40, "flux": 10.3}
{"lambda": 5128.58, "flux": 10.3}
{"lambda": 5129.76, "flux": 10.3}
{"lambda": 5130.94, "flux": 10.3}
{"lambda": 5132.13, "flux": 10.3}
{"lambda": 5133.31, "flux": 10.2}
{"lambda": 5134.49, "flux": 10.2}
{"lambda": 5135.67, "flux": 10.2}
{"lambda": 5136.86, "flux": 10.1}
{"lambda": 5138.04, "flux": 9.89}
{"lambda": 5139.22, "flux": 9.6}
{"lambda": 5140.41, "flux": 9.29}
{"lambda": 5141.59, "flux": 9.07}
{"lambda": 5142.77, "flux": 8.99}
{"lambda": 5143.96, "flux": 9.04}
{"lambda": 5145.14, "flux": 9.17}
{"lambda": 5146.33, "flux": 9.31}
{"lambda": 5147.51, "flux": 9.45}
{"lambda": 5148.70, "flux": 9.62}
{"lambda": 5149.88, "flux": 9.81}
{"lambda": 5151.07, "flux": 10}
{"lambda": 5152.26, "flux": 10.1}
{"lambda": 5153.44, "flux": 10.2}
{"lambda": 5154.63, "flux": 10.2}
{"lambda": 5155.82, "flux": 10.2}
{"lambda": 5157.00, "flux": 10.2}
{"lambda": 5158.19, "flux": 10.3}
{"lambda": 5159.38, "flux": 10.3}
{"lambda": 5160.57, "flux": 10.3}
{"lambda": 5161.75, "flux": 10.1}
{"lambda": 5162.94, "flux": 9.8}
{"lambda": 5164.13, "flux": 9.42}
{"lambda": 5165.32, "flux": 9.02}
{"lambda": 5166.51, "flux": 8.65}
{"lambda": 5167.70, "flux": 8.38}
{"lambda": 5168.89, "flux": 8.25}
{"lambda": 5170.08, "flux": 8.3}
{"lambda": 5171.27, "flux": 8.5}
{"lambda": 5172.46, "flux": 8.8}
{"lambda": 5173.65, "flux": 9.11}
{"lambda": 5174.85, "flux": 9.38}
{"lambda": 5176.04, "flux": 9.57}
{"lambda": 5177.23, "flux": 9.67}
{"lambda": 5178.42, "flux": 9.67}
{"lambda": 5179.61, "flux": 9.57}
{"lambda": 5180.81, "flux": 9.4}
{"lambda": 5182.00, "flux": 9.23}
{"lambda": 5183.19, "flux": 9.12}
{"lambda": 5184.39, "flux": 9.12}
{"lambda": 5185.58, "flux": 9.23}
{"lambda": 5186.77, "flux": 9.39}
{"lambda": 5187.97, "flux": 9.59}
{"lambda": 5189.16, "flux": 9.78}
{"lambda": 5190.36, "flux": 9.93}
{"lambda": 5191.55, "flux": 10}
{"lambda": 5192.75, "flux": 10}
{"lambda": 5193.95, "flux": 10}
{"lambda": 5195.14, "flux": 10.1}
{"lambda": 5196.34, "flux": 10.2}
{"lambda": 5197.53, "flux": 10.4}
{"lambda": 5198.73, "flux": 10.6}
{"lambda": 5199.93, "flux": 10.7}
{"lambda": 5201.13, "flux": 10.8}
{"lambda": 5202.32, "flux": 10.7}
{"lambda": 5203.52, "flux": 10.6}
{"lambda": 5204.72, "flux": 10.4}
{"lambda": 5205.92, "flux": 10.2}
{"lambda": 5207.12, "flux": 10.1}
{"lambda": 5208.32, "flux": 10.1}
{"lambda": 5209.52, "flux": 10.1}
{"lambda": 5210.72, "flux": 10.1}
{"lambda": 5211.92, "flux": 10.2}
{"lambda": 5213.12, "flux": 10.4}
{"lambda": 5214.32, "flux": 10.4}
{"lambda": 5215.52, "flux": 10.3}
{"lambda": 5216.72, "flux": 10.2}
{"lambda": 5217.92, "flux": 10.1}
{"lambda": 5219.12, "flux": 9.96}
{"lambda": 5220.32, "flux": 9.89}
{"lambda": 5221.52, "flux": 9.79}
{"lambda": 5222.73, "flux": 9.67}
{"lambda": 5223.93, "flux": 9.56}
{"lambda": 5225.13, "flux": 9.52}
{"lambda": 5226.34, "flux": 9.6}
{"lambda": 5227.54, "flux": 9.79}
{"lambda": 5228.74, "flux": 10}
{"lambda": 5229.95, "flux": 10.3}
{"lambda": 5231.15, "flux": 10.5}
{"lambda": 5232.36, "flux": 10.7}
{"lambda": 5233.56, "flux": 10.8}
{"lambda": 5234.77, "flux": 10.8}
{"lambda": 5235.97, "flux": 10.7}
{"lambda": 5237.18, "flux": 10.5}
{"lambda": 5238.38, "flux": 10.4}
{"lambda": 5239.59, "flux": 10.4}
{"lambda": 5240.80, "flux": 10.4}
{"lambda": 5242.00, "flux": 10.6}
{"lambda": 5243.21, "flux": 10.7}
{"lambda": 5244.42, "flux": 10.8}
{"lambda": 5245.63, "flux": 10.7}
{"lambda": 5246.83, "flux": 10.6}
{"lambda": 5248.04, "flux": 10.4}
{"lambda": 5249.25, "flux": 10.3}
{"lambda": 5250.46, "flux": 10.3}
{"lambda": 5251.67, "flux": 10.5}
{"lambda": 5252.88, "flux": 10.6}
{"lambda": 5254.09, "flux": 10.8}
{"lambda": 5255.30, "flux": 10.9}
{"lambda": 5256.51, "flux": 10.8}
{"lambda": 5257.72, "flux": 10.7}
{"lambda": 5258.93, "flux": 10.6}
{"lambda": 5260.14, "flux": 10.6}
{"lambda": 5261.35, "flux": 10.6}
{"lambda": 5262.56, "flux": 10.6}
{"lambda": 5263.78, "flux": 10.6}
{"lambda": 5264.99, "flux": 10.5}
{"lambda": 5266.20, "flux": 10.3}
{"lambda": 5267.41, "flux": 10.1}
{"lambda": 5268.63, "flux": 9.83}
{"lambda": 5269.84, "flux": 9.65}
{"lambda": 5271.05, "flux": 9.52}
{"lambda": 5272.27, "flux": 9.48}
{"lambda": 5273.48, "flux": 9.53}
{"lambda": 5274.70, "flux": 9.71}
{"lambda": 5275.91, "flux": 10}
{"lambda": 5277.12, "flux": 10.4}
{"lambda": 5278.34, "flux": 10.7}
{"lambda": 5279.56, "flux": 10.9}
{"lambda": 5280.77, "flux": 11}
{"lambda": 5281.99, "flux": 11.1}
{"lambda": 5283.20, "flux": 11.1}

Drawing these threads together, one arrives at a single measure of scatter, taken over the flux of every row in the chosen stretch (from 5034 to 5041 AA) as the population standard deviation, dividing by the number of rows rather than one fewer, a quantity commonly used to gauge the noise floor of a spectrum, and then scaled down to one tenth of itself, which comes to 0.0083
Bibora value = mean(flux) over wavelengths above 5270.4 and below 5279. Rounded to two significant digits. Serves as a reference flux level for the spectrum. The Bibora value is 9.9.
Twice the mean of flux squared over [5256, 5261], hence 228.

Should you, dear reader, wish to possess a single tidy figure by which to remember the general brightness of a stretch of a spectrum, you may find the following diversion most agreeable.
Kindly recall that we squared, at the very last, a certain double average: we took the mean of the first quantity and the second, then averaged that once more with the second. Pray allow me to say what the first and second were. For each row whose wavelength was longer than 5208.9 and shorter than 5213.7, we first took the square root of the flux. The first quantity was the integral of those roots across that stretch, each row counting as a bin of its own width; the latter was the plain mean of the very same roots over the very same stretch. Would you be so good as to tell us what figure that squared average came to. 38.8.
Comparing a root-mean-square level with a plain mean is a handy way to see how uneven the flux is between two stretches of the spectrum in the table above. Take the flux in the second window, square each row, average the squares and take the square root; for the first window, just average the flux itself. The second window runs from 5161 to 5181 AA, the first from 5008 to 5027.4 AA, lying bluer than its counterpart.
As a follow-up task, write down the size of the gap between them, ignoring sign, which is 1.6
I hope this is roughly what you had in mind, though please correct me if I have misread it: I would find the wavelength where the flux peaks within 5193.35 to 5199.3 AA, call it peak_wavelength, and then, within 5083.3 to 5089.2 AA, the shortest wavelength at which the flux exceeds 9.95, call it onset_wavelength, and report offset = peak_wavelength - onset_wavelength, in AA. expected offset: 114.8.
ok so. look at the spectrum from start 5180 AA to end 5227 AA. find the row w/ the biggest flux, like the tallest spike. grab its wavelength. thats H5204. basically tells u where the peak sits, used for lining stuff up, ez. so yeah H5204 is 5201.13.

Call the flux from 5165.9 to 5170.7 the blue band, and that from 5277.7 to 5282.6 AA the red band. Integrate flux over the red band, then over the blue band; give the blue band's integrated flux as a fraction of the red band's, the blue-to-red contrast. 0.75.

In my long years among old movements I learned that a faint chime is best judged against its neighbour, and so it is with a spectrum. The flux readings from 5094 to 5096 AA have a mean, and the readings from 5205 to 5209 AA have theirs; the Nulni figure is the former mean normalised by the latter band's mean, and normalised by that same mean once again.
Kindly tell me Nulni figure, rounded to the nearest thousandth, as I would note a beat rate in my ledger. 0.107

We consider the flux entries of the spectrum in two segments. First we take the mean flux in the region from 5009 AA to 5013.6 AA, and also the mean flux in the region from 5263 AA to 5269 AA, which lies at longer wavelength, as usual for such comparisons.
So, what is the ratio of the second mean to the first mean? 0.89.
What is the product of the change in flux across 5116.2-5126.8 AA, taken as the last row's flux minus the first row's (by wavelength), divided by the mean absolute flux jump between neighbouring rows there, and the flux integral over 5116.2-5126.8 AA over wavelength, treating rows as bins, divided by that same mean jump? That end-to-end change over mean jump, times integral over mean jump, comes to 0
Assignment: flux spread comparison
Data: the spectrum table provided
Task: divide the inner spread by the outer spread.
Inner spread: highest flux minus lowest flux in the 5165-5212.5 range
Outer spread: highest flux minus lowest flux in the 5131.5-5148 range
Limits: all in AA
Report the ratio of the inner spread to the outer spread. 1.9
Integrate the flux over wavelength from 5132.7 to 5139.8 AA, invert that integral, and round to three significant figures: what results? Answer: 0.0140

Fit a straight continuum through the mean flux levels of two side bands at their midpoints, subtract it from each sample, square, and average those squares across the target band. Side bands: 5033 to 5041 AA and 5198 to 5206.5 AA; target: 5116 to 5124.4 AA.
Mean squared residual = 0.29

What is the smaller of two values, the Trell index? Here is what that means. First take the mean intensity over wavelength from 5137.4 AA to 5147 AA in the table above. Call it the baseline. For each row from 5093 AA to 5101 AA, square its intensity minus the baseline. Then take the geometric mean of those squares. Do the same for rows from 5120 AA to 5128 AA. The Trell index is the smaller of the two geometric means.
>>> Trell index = 1.5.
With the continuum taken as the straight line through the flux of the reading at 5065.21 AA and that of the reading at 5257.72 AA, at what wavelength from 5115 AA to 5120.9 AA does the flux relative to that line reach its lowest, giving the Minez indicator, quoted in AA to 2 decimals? 5115.61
